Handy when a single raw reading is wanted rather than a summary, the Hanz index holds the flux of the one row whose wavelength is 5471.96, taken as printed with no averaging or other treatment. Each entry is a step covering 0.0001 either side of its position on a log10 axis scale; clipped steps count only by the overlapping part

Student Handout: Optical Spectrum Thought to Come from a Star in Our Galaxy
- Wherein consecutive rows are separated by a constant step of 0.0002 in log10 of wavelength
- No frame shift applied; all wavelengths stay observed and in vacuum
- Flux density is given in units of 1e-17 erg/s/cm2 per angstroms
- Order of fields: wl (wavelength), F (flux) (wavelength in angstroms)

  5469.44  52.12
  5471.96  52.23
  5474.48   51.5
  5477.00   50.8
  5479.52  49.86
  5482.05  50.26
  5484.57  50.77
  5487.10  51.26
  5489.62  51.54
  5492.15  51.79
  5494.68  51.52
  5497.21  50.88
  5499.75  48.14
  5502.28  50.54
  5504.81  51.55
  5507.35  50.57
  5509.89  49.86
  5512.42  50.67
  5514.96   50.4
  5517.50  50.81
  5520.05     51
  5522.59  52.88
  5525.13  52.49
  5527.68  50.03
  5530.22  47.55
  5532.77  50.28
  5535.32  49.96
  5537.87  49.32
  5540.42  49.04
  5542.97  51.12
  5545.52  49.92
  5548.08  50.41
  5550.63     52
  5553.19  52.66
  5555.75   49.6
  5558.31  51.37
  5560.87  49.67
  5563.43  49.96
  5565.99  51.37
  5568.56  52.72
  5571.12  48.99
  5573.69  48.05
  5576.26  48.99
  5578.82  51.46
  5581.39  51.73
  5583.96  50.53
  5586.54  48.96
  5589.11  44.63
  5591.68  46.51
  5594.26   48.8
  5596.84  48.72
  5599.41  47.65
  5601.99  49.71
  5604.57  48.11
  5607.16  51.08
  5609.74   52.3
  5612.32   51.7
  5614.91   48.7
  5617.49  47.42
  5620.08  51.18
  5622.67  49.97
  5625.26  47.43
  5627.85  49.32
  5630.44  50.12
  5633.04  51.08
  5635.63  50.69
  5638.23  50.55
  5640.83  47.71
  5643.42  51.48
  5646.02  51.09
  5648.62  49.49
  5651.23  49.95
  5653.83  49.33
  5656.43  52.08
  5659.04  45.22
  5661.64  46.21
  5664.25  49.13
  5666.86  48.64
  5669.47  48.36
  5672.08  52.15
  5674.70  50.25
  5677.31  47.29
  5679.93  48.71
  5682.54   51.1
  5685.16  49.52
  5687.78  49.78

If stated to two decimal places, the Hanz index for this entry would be 52.23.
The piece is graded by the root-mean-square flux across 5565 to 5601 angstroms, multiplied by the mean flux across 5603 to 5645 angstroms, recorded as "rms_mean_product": 2460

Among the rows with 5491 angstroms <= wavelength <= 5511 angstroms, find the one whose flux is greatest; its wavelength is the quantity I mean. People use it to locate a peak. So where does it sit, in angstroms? 5492.15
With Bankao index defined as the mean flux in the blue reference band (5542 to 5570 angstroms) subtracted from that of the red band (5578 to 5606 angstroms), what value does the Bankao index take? -2.2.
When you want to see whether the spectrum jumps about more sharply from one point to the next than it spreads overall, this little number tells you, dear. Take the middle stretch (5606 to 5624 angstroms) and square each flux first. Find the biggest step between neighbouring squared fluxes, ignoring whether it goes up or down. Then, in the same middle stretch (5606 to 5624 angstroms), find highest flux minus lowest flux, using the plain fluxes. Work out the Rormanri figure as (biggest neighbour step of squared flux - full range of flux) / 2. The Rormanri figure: 183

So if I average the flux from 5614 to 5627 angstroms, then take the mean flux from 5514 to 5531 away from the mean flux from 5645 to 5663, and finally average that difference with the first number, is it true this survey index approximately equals 23.6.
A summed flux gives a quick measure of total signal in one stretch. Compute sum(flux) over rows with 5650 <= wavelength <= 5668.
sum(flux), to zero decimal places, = 341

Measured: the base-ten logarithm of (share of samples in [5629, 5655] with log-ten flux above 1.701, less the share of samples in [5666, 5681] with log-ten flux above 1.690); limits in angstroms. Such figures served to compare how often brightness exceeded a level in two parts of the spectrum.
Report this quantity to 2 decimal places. -0.78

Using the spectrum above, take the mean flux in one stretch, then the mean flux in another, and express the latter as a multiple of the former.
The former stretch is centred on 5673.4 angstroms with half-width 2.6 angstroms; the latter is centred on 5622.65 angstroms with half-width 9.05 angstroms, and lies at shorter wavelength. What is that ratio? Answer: 0.96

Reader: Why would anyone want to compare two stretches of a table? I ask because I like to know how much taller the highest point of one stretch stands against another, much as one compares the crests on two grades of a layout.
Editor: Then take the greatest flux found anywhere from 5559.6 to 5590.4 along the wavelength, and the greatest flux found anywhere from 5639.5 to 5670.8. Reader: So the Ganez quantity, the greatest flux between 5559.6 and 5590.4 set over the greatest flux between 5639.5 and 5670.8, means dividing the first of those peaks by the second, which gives 1.01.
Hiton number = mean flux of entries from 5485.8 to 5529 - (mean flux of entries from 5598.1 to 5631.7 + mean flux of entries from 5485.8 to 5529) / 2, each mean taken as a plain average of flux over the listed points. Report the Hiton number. 0.67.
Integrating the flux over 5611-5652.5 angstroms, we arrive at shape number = 2069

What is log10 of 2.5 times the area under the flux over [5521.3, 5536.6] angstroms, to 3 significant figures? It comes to 3.29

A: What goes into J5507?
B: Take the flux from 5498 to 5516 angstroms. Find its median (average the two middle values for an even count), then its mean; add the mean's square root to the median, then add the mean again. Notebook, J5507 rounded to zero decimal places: 108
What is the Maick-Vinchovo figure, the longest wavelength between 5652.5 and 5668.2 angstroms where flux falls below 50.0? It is 5666.86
